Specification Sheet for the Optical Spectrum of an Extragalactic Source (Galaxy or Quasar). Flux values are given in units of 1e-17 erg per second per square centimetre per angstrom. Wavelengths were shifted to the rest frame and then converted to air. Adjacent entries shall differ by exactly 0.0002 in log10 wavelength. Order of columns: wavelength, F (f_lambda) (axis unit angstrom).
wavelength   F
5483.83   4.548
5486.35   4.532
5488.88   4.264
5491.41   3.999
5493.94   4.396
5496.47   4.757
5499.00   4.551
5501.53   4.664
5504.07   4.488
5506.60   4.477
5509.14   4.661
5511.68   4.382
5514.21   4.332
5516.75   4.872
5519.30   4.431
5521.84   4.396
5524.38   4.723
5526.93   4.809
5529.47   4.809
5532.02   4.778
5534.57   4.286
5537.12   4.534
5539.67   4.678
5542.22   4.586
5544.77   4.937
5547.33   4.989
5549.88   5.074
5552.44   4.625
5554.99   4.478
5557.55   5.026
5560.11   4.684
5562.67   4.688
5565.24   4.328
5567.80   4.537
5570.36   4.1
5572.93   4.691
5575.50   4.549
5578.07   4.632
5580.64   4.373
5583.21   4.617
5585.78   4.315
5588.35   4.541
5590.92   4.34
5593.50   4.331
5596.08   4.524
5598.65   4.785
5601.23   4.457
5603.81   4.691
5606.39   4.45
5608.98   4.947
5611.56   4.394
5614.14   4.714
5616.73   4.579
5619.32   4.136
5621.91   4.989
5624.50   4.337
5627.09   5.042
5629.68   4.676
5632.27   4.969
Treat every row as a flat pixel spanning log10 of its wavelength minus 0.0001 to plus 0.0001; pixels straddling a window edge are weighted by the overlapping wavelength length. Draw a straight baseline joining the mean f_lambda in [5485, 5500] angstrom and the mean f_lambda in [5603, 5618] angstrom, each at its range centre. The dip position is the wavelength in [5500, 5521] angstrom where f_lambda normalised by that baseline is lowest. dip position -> 5514.21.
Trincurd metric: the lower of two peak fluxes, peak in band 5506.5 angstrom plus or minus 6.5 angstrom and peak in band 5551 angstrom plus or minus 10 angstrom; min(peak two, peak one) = 4.66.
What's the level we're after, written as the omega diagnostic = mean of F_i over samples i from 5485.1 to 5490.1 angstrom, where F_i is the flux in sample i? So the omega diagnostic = 4.40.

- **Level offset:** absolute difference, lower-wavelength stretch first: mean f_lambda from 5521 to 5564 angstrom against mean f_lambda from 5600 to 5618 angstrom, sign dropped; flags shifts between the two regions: 0.11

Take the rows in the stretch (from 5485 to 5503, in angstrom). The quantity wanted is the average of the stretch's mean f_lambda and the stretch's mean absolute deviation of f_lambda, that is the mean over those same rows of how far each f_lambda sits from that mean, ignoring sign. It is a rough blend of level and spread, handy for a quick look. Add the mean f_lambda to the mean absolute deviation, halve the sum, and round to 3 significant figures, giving 2.33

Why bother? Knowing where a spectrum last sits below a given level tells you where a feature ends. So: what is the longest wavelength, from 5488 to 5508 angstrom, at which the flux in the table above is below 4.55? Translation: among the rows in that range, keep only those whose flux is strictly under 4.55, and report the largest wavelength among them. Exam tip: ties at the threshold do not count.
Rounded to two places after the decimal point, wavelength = 5506.60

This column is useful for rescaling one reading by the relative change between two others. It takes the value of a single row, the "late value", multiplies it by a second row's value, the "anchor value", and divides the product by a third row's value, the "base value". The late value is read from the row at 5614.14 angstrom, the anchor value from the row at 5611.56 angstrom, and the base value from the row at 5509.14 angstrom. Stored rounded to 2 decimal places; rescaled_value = 4.44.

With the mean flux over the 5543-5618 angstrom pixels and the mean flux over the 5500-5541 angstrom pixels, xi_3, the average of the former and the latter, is 4.59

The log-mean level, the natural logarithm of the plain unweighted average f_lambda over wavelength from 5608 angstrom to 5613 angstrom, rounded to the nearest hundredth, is 1.54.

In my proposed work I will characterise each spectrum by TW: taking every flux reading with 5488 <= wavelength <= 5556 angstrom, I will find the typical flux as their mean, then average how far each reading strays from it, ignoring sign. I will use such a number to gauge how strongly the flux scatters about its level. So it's 0.199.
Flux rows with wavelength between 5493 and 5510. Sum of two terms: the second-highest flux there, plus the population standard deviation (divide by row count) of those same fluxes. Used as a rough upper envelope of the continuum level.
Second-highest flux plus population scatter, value 4.78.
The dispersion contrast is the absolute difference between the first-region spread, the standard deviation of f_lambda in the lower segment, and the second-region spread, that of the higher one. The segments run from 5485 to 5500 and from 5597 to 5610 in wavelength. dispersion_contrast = 0.05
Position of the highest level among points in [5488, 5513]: 5496.47 angstrom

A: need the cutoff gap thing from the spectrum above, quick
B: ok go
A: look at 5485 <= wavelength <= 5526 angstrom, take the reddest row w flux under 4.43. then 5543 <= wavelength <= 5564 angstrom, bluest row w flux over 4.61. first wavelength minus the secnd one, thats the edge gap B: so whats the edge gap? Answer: -22.9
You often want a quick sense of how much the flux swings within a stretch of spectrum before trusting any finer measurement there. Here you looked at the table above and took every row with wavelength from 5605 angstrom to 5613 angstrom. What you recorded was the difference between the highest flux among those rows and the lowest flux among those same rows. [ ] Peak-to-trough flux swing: 0.55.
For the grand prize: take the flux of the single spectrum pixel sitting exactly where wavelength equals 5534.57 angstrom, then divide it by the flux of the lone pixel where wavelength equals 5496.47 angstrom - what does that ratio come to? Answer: 0.90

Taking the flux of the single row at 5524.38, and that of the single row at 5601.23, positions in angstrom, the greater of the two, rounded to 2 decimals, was 4.72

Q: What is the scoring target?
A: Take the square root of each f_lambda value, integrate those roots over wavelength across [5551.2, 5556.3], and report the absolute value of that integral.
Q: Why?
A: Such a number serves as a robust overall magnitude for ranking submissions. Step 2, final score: 10.9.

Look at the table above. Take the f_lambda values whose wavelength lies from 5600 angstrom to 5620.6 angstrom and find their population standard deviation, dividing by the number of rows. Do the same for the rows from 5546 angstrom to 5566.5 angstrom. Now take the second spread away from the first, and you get -0.02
